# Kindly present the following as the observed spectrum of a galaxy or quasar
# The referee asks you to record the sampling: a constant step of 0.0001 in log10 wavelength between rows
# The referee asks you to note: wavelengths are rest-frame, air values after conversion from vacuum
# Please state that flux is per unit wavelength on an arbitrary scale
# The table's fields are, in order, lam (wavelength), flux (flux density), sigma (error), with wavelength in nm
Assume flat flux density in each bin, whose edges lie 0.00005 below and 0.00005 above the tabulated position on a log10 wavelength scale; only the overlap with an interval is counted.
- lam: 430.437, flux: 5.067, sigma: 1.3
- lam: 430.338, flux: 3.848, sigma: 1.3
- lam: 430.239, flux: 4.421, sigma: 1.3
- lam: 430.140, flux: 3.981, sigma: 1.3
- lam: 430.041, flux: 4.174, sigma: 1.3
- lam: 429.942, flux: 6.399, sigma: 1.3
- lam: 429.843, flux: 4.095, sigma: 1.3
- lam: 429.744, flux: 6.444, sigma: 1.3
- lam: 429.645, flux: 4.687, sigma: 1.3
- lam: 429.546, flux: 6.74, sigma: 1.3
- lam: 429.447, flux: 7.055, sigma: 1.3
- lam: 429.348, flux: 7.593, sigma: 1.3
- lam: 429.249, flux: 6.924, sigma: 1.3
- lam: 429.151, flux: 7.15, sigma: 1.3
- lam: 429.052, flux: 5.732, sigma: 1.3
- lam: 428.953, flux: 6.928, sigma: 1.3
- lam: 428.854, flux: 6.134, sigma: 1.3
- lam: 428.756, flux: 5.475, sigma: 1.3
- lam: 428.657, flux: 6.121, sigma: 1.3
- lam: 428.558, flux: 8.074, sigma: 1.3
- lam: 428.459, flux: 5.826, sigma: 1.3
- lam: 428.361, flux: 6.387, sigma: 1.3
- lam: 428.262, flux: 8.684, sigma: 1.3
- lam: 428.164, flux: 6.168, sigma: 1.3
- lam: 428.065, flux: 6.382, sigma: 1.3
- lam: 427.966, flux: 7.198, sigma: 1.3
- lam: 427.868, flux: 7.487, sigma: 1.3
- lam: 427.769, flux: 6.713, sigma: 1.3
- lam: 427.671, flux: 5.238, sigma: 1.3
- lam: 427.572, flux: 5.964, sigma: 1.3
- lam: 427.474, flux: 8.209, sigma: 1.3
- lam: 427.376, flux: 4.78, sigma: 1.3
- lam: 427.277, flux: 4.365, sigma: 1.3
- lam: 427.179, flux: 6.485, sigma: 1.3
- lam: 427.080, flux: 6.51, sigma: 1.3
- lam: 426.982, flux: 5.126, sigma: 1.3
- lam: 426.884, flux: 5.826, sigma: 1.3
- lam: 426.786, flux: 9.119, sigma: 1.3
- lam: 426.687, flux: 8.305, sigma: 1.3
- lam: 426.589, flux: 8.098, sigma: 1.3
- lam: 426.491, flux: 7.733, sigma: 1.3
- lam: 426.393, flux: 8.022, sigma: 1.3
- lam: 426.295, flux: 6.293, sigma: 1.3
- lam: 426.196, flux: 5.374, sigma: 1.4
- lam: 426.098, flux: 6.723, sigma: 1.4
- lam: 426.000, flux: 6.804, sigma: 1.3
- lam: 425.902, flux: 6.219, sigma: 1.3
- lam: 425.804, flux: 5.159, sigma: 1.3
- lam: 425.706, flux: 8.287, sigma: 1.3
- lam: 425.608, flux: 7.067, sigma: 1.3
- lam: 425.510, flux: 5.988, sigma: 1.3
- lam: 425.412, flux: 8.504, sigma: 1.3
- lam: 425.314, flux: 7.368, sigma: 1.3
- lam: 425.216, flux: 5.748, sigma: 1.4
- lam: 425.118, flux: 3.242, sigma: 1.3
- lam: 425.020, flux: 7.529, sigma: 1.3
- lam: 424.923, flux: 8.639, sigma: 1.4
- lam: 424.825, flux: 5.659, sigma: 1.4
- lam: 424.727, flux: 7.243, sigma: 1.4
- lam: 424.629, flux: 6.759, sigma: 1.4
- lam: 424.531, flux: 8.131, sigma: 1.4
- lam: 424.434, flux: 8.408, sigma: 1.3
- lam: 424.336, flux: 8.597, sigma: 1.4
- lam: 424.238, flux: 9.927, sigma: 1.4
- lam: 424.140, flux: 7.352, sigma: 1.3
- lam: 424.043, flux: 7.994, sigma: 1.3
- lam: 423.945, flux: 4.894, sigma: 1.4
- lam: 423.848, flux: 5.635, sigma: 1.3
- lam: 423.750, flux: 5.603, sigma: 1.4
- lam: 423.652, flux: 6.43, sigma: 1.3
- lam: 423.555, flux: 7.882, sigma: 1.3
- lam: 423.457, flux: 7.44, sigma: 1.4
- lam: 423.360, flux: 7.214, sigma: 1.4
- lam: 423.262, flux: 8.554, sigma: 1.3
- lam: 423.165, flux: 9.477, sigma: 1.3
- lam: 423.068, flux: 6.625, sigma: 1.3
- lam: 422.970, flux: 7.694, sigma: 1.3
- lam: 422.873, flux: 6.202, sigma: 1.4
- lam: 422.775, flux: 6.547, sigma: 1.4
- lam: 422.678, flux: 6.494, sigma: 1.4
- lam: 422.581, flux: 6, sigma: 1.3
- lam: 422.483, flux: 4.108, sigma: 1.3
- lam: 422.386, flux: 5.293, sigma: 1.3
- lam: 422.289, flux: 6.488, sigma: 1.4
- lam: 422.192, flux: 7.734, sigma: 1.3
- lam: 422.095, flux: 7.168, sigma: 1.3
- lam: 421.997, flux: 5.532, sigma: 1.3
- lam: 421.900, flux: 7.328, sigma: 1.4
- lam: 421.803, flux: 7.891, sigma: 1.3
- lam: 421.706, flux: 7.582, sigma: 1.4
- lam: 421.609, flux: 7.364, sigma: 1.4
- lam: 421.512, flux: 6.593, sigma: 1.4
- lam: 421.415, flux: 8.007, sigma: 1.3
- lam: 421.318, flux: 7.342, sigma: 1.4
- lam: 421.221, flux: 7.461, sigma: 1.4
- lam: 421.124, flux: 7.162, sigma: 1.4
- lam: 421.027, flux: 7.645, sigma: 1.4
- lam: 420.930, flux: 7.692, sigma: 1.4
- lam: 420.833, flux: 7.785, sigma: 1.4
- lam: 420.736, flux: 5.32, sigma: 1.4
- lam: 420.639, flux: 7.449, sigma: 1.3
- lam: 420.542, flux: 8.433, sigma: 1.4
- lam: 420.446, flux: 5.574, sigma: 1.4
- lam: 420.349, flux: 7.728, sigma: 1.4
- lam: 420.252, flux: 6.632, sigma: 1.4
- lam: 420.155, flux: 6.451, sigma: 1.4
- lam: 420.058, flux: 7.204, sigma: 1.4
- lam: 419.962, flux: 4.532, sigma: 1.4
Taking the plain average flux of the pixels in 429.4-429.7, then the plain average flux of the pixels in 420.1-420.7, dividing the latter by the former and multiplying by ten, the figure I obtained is 11.4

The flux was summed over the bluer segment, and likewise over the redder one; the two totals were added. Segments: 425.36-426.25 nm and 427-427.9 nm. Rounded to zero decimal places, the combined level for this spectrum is 116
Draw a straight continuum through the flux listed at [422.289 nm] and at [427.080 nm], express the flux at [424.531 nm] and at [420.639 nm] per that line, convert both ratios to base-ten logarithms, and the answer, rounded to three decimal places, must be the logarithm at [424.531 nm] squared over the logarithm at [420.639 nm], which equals 0.157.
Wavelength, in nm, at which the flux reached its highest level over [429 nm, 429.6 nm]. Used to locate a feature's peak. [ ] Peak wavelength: 429.348 nm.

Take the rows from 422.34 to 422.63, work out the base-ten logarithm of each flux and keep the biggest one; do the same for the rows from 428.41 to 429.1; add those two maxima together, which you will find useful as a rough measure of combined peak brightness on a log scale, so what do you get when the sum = 1.69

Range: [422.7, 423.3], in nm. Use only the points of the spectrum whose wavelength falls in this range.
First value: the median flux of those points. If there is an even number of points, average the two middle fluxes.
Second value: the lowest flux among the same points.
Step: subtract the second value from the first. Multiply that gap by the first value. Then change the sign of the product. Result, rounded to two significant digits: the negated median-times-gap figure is -6.9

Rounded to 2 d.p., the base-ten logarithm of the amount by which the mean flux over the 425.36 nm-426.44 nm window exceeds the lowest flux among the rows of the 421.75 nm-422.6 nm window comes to 0.42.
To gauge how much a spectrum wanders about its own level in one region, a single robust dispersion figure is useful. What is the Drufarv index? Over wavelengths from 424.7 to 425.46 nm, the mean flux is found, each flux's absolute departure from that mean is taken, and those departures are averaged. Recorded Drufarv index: 1.4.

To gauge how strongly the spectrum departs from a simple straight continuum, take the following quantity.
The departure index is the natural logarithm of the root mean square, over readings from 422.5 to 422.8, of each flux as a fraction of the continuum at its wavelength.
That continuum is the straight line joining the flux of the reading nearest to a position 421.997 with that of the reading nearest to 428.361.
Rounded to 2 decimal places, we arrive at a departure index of 0.12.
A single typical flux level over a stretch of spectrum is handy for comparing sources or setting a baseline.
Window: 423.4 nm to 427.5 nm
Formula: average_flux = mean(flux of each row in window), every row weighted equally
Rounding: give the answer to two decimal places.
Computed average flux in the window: 6.89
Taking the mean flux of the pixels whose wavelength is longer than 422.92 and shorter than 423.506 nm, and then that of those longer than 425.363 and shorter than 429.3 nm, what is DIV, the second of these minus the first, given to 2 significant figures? -1.1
